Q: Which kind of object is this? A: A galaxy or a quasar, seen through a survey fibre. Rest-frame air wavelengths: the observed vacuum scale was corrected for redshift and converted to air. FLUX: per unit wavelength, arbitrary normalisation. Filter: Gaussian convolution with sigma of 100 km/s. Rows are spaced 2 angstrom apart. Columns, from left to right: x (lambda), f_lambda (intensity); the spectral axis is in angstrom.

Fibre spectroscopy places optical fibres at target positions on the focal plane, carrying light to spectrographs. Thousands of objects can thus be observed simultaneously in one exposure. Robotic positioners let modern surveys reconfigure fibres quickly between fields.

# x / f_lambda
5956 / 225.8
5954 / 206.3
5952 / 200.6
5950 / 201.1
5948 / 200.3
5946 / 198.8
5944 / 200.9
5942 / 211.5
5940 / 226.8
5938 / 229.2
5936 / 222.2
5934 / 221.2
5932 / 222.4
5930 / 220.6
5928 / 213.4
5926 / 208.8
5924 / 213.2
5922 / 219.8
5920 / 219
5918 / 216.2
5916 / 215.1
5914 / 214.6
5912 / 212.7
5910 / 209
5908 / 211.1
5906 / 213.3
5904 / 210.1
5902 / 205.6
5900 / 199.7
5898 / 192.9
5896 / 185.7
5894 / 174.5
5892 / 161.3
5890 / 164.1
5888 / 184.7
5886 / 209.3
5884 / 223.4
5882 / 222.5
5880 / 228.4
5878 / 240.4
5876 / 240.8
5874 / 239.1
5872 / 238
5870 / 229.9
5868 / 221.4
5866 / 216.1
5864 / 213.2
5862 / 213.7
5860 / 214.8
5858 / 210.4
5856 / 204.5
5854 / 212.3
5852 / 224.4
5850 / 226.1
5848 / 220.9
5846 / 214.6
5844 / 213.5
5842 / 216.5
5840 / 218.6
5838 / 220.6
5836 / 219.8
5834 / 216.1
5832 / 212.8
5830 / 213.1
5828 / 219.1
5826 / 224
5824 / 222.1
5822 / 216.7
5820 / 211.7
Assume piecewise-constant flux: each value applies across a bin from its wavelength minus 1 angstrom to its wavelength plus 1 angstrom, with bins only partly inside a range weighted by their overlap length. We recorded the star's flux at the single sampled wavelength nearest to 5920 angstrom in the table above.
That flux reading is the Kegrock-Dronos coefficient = 219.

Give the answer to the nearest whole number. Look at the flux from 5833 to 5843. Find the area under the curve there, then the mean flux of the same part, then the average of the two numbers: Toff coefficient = 1201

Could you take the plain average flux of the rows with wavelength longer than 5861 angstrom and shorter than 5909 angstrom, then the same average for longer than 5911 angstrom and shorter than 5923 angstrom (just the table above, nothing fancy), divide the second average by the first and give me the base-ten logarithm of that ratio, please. 0.013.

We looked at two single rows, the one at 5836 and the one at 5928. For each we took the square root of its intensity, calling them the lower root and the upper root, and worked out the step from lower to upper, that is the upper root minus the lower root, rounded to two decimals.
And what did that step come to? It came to -0.22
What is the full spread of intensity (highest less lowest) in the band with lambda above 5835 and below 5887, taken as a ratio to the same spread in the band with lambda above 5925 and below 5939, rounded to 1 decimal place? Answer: 1.8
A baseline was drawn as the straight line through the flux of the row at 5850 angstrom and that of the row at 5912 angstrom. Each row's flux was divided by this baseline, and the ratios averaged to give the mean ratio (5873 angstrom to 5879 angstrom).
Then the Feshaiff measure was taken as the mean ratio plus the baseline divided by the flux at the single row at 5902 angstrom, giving 2.13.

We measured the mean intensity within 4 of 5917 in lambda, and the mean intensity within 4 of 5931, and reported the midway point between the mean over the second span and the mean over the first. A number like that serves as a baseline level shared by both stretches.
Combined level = 218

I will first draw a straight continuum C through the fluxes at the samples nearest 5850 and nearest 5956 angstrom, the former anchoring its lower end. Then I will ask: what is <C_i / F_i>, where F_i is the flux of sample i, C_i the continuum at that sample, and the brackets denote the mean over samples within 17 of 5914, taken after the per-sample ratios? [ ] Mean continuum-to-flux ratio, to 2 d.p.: 1.07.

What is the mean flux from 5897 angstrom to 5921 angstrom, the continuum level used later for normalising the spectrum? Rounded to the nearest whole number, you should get 210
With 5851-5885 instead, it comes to 223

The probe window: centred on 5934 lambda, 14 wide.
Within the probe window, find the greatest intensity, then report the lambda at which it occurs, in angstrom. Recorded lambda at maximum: 5938 angstrom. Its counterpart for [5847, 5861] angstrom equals 5850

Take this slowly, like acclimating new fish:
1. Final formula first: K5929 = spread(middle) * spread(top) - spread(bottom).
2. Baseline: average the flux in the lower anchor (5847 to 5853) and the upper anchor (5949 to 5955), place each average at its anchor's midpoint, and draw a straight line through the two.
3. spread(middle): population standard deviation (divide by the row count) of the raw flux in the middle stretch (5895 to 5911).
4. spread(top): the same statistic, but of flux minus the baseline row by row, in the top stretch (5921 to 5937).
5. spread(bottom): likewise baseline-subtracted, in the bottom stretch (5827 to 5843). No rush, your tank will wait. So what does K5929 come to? 47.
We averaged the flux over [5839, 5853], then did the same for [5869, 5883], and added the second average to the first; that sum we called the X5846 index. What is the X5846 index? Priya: 453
